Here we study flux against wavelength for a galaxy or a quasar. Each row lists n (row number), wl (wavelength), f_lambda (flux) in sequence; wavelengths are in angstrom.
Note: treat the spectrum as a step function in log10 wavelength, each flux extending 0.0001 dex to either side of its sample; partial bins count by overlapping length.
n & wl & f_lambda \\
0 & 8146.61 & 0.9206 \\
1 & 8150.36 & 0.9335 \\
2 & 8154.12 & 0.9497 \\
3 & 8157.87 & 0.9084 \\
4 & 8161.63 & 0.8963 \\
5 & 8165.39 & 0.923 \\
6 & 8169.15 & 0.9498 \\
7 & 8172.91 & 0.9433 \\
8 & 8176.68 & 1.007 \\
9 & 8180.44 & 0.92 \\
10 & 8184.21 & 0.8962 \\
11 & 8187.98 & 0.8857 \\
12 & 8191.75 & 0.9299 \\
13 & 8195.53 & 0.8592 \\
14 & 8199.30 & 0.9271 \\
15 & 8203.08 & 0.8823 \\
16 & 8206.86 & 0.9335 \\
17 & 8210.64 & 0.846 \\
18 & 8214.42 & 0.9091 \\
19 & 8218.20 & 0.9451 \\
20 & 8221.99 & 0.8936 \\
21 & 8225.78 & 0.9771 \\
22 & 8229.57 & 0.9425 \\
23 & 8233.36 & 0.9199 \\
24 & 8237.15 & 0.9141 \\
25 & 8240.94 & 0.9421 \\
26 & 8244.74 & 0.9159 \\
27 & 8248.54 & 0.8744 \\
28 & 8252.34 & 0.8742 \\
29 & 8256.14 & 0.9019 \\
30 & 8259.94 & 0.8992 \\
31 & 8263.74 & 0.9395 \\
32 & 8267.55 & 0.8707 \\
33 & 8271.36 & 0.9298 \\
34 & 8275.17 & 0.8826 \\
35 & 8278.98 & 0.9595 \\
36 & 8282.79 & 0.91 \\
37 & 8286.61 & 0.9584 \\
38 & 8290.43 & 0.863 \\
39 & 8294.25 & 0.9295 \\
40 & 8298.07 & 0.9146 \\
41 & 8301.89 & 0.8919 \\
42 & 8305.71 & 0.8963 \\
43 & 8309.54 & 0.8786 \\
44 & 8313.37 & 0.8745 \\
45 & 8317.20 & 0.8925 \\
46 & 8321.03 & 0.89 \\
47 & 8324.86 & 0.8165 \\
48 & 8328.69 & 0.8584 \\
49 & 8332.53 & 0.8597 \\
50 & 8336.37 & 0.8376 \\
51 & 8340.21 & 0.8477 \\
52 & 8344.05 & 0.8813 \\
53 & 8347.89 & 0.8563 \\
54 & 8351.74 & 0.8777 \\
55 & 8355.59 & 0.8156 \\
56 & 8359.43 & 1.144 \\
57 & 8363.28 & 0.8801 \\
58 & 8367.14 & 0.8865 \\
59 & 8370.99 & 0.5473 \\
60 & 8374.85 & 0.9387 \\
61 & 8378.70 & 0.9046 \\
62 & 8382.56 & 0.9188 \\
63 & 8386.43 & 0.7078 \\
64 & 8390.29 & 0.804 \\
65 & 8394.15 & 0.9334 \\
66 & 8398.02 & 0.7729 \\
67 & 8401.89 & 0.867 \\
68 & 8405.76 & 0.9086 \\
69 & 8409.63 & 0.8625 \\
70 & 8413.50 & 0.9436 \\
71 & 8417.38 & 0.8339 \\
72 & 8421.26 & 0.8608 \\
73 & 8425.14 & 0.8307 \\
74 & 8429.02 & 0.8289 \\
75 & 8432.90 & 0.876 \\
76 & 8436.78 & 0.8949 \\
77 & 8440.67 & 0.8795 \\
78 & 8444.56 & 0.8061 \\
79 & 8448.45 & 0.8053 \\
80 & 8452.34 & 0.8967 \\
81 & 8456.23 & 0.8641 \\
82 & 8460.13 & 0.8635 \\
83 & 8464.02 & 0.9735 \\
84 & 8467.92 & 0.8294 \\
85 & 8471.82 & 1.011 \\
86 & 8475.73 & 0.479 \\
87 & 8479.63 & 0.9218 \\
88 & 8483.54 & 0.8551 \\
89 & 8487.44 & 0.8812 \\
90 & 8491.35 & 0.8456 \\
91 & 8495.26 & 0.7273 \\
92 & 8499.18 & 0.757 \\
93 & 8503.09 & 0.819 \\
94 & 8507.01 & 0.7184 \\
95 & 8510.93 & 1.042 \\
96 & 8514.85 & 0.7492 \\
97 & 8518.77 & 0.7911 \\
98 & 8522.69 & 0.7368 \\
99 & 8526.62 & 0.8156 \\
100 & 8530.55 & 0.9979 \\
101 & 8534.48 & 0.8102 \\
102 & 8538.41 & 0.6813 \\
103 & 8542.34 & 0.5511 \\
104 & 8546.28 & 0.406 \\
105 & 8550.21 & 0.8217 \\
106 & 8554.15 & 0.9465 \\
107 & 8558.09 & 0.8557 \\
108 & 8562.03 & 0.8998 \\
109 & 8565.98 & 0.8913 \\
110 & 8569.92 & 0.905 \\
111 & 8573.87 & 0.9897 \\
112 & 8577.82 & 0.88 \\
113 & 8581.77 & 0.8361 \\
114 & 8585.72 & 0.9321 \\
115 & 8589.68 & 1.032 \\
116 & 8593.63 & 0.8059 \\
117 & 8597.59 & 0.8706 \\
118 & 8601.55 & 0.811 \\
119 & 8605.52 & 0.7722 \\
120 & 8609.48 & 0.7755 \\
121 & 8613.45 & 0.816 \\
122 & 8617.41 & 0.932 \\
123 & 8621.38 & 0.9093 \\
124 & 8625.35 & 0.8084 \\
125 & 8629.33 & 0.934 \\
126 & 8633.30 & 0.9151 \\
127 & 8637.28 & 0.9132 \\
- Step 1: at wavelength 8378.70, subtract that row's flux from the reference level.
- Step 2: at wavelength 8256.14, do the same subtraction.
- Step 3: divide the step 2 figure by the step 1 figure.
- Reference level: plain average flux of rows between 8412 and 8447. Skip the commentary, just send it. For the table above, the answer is 0.9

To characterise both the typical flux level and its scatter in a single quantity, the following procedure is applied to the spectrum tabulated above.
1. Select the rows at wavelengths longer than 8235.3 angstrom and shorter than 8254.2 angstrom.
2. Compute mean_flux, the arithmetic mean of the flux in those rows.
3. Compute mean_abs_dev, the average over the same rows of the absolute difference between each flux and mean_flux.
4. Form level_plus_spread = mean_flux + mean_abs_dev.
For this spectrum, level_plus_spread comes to 0.93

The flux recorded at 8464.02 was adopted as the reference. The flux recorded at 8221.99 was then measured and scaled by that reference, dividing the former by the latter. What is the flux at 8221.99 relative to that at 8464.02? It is 0.92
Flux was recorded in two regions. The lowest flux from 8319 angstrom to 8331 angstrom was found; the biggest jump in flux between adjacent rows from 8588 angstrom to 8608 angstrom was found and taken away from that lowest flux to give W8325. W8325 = 0.59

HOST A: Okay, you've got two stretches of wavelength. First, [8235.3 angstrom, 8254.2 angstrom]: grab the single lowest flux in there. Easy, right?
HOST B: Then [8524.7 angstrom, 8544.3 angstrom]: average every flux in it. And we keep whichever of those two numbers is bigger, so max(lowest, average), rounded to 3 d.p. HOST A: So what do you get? 0.874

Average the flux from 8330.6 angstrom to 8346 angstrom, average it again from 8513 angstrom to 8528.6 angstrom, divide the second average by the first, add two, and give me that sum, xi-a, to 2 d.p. 2.90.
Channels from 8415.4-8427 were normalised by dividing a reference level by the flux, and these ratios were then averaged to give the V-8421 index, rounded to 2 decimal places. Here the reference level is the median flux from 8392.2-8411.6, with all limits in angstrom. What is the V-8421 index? 1.03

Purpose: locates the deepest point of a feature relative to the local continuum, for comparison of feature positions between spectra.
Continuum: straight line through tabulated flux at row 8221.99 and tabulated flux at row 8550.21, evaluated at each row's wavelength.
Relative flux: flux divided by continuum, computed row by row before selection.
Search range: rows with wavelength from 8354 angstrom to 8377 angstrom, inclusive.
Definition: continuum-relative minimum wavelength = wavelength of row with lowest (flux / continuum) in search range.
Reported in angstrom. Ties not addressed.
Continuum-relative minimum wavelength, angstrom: 8370.99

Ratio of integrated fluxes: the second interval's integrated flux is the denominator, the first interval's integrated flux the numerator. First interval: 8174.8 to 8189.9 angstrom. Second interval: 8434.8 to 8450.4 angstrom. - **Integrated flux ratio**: 1.06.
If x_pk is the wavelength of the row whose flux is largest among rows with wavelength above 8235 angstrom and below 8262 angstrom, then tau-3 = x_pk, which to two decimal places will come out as 8240.94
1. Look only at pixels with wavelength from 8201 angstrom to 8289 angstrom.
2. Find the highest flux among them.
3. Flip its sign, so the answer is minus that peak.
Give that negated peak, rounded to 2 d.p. -0.98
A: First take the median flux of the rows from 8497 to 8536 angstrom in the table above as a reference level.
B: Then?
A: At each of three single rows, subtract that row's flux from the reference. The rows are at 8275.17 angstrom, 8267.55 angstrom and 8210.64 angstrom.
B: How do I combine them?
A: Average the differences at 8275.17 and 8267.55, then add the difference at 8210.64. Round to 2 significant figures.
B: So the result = -0.12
